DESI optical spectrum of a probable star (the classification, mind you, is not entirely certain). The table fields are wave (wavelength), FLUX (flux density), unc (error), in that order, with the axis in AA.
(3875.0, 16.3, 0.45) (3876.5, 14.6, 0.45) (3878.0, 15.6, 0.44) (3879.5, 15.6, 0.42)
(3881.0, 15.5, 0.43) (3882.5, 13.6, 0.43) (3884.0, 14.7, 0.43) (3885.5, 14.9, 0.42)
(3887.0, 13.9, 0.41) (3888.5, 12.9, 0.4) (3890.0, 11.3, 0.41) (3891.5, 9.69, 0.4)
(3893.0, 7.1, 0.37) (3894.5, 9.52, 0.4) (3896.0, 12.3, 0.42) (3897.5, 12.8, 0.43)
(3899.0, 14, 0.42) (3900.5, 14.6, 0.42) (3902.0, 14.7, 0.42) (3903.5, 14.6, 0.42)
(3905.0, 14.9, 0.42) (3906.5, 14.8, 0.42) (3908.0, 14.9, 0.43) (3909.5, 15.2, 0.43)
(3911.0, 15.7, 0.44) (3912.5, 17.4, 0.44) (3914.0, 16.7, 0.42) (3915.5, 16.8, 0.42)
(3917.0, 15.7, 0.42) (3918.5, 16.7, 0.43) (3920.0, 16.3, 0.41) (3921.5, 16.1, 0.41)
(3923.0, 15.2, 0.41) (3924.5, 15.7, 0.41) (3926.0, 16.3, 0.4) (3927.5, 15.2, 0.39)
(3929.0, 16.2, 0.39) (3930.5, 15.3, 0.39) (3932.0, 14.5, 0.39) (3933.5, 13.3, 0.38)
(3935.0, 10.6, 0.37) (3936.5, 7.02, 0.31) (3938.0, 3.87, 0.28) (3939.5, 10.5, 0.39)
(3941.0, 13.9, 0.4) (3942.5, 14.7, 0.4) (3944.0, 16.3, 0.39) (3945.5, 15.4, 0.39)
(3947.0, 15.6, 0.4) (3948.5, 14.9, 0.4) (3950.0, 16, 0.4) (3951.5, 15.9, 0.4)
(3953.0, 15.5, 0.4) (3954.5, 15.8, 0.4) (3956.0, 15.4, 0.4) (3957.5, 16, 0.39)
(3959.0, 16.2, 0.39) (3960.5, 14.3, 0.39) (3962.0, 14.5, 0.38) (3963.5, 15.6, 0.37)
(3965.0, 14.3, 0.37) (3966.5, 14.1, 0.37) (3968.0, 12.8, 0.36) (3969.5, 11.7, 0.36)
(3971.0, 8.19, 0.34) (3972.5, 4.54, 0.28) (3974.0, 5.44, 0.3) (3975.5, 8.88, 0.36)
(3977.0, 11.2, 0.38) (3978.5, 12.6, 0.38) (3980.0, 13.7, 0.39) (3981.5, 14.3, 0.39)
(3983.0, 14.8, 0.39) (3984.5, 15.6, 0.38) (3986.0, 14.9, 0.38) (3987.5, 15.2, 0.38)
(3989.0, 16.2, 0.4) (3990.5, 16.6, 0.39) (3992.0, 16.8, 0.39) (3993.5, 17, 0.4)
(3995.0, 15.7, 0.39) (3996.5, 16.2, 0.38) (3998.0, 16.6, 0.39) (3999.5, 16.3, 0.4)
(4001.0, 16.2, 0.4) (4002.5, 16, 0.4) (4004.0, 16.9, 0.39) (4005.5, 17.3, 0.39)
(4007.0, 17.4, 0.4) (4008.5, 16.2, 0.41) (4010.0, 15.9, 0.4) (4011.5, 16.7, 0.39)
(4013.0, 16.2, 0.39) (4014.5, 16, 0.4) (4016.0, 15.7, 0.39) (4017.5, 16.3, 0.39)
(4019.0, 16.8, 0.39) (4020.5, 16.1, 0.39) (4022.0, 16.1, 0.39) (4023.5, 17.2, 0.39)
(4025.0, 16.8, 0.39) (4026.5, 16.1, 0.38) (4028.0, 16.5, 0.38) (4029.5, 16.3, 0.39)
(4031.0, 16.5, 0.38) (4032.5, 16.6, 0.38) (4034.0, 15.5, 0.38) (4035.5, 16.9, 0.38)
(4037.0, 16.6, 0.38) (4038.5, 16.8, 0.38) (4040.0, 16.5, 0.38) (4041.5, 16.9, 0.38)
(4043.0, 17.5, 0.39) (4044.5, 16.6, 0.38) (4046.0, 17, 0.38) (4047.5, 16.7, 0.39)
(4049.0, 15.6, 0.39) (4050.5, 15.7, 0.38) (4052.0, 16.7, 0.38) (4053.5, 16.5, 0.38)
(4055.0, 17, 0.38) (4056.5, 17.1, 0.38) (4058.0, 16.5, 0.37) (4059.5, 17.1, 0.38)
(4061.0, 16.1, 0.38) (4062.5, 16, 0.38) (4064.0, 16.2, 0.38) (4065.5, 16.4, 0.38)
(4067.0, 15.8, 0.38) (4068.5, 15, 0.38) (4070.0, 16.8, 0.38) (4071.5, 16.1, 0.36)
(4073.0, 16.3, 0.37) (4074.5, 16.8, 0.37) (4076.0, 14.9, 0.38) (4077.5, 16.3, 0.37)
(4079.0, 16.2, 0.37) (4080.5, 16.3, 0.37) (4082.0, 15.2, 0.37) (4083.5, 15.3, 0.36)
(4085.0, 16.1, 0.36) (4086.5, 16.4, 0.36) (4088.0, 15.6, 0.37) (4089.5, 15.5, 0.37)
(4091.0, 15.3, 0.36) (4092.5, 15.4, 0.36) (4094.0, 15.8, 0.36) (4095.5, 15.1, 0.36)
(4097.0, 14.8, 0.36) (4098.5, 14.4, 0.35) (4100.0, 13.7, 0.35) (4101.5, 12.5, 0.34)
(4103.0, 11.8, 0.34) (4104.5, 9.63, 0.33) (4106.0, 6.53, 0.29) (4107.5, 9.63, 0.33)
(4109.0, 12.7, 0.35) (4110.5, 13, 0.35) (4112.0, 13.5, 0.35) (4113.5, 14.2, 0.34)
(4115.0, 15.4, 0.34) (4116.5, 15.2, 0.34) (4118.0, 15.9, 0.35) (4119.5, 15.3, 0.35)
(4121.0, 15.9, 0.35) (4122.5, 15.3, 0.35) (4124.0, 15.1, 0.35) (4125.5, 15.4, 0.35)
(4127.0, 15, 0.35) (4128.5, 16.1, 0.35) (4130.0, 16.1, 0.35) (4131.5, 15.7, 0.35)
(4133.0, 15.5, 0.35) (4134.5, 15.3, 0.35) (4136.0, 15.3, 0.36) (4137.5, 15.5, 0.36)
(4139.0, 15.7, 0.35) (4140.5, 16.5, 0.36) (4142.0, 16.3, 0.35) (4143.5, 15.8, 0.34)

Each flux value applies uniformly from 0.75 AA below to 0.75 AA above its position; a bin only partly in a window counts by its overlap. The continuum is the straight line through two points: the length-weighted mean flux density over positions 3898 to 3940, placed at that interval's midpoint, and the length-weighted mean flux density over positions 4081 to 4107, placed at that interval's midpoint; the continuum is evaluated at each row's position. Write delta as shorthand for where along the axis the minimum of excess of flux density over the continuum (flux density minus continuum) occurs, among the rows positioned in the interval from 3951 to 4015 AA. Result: 3972.5 AA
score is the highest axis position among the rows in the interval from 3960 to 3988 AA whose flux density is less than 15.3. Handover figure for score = 3987.5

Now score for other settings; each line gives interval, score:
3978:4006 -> 3987.5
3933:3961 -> 3960.5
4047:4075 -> 4068.5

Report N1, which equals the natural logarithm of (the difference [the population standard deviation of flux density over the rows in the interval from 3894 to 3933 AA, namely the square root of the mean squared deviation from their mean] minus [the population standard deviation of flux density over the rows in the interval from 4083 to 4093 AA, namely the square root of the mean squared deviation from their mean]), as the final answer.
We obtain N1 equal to 0.2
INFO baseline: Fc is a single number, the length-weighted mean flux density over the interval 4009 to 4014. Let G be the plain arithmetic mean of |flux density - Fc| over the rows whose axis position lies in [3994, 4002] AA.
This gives 0.2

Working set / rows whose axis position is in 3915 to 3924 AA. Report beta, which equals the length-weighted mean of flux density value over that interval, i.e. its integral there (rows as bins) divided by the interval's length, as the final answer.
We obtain 16.1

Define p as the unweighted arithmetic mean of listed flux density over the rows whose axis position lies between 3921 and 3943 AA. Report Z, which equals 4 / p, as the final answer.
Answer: 0.30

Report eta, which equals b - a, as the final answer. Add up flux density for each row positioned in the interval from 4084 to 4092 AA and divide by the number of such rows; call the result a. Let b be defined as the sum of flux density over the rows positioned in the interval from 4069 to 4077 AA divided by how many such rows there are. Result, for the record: 0.4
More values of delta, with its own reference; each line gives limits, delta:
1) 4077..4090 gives 4082.0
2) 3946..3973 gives 3972.5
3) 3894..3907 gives 3894.5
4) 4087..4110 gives 4106.0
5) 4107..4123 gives 4107.5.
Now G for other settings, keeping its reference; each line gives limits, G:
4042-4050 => 0.7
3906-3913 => 1.1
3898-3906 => 1.7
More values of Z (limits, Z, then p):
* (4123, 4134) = 0.26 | 15.6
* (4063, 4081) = 0.25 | 16.1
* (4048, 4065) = 0.24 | 16.4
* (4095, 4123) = 0.30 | 13.4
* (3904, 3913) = 0.26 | 15.5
